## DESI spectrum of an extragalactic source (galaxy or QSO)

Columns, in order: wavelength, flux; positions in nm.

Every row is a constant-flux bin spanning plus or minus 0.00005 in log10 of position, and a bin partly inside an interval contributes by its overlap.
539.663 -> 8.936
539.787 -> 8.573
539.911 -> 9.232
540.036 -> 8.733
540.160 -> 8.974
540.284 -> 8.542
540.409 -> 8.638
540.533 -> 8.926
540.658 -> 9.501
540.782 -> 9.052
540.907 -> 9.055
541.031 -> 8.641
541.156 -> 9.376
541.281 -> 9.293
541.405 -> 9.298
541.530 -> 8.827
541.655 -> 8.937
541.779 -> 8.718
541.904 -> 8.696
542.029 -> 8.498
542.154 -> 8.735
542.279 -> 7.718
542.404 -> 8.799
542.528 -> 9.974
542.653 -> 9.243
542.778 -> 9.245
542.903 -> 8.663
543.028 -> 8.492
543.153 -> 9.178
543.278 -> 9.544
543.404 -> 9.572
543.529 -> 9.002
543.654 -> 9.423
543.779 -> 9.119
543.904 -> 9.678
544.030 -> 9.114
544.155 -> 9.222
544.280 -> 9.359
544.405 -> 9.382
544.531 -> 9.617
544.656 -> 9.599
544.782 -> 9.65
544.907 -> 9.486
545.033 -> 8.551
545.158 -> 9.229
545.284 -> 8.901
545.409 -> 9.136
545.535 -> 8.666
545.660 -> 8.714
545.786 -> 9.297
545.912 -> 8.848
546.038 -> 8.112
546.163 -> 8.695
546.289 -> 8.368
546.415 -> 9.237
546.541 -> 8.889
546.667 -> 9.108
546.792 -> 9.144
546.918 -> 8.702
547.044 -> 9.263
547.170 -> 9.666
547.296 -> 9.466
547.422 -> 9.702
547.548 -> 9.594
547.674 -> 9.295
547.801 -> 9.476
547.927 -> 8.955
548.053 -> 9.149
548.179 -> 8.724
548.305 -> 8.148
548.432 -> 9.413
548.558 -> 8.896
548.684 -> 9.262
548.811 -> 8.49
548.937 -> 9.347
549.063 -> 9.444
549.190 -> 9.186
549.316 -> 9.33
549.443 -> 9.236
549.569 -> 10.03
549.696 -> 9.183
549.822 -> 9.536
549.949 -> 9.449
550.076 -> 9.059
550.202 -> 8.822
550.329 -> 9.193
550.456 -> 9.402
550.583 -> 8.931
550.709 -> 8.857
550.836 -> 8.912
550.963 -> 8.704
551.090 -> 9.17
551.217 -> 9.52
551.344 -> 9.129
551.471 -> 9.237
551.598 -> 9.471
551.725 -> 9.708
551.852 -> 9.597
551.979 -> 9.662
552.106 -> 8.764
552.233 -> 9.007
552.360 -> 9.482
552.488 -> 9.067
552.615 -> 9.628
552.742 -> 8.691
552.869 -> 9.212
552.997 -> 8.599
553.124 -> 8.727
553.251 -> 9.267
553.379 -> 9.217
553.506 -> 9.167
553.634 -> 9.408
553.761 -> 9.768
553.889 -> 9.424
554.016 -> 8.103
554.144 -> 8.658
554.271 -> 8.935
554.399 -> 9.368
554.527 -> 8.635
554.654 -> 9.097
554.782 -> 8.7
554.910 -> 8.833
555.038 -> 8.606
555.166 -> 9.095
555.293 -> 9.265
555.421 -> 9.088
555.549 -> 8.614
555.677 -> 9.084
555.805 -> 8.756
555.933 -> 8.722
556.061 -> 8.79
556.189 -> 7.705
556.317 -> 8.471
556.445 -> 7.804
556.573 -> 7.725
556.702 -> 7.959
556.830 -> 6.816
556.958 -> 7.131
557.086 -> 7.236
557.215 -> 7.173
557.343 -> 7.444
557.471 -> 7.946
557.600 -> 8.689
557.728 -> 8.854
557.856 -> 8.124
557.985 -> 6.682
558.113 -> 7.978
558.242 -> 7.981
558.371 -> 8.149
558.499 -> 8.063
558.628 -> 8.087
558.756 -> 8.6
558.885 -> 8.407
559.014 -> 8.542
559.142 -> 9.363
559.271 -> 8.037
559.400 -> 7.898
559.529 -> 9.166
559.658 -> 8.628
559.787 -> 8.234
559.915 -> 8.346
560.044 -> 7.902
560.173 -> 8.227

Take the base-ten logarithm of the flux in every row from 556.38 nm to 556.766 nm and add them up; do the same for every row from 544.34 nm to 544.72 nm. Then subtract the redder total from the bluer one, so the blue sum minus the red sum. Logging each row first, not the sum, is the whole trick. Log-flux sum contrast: 0.26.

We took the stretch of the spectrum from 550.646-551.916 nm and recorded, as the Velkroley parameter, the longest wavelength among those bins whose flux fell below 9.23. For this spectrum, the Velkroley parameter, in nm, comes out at 551.344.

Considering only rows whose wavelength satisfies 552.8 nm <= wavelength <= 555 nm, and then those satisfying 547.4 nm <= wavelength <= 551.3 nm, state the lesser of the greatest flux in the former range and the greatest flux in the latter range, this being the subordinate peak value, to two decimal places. 9.77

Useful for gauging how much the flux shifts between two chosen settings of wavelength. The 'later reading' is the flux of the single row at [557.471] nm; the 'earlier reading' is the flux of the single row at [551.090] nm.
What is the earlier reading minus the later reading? 1.22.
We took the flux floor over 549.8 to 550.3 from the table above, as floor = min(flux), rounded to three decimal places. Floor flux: 8.822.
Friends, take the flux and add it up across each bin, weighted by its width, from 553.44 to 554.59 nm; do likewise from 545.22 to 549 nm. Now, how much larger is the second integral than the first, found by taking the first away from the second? 24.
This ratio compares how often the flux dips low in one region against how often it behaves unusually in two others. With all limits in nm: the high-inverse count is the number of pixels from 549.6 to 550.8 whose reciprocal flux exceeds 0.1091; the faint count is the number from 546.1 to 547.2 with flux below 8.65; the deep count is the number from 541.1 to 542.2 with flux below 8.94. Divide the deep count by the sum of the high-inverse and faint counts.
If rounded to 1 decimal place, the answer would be 1.2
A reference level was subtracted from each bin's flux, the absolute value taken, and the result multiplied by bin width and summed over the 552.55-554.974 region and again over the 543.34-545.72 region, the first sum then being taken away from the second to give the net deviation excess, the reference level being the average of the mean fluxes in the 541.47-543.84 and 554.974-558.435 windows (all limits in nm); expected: 0.37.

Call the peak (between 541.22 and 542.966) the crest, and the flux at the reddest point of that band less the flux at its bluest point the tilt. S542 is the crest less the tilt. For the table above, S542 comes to 10.6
